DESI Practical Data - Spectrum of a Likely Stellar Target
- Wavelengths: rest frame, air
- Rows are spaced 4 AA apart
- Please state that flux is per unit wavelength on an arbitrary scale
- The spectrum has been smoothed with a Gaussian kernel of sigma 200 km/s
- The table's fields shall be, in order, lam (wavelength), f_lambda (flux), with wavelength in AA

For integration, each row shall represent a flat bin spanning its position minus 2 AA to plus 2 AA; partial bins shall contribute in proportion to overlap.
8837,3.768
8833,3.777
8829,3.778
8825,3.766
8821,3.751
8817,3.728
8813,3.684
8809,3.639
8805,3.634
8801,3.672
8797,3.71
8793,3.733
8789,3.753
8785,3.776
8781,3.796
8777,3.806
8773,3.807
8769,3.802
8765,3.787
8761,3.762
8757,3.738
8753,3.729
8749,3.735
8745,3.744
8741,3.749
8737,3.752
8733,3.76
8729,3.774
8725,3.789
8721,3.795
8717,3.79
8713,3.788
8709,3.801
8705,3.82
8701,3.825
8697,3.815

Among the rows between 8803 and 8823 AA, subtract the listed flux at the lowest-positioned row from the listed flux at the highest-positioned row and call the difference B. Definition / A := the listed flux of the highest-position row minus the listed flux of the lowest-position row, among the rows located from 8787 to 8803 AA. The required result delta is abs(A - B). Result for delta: 0.20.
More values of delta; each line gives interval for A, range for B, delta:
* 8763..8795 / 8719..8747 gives 0.00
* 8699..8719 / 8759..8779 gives 0.08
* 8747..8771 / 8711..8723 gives 0.06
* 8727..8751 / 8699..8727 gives 0.00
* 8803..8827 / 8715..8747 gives 0.18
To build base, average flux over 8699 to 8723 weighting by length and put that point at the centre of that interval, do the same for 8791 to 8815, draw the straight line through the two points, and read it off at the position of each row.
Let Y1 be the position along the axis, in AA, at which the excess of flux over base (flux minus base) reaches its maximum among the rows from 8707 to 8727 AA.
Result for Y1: 8721 AA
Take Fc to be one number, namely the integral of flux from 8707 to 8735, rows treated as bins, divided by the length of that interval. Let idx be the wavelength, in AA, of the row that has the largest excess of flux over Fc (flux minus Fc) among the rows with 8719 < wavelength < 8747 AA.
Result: 8721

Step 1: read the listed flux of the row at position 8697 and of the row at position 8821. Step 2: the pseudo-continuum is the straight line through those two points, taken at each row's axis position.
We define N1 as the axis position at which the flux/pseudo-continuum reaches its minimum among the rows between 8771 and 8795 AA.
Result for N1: 8793 AA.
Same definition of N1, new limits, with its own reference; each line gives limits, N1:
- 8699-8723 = 8713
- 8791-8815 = 8805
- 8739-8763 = 8753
